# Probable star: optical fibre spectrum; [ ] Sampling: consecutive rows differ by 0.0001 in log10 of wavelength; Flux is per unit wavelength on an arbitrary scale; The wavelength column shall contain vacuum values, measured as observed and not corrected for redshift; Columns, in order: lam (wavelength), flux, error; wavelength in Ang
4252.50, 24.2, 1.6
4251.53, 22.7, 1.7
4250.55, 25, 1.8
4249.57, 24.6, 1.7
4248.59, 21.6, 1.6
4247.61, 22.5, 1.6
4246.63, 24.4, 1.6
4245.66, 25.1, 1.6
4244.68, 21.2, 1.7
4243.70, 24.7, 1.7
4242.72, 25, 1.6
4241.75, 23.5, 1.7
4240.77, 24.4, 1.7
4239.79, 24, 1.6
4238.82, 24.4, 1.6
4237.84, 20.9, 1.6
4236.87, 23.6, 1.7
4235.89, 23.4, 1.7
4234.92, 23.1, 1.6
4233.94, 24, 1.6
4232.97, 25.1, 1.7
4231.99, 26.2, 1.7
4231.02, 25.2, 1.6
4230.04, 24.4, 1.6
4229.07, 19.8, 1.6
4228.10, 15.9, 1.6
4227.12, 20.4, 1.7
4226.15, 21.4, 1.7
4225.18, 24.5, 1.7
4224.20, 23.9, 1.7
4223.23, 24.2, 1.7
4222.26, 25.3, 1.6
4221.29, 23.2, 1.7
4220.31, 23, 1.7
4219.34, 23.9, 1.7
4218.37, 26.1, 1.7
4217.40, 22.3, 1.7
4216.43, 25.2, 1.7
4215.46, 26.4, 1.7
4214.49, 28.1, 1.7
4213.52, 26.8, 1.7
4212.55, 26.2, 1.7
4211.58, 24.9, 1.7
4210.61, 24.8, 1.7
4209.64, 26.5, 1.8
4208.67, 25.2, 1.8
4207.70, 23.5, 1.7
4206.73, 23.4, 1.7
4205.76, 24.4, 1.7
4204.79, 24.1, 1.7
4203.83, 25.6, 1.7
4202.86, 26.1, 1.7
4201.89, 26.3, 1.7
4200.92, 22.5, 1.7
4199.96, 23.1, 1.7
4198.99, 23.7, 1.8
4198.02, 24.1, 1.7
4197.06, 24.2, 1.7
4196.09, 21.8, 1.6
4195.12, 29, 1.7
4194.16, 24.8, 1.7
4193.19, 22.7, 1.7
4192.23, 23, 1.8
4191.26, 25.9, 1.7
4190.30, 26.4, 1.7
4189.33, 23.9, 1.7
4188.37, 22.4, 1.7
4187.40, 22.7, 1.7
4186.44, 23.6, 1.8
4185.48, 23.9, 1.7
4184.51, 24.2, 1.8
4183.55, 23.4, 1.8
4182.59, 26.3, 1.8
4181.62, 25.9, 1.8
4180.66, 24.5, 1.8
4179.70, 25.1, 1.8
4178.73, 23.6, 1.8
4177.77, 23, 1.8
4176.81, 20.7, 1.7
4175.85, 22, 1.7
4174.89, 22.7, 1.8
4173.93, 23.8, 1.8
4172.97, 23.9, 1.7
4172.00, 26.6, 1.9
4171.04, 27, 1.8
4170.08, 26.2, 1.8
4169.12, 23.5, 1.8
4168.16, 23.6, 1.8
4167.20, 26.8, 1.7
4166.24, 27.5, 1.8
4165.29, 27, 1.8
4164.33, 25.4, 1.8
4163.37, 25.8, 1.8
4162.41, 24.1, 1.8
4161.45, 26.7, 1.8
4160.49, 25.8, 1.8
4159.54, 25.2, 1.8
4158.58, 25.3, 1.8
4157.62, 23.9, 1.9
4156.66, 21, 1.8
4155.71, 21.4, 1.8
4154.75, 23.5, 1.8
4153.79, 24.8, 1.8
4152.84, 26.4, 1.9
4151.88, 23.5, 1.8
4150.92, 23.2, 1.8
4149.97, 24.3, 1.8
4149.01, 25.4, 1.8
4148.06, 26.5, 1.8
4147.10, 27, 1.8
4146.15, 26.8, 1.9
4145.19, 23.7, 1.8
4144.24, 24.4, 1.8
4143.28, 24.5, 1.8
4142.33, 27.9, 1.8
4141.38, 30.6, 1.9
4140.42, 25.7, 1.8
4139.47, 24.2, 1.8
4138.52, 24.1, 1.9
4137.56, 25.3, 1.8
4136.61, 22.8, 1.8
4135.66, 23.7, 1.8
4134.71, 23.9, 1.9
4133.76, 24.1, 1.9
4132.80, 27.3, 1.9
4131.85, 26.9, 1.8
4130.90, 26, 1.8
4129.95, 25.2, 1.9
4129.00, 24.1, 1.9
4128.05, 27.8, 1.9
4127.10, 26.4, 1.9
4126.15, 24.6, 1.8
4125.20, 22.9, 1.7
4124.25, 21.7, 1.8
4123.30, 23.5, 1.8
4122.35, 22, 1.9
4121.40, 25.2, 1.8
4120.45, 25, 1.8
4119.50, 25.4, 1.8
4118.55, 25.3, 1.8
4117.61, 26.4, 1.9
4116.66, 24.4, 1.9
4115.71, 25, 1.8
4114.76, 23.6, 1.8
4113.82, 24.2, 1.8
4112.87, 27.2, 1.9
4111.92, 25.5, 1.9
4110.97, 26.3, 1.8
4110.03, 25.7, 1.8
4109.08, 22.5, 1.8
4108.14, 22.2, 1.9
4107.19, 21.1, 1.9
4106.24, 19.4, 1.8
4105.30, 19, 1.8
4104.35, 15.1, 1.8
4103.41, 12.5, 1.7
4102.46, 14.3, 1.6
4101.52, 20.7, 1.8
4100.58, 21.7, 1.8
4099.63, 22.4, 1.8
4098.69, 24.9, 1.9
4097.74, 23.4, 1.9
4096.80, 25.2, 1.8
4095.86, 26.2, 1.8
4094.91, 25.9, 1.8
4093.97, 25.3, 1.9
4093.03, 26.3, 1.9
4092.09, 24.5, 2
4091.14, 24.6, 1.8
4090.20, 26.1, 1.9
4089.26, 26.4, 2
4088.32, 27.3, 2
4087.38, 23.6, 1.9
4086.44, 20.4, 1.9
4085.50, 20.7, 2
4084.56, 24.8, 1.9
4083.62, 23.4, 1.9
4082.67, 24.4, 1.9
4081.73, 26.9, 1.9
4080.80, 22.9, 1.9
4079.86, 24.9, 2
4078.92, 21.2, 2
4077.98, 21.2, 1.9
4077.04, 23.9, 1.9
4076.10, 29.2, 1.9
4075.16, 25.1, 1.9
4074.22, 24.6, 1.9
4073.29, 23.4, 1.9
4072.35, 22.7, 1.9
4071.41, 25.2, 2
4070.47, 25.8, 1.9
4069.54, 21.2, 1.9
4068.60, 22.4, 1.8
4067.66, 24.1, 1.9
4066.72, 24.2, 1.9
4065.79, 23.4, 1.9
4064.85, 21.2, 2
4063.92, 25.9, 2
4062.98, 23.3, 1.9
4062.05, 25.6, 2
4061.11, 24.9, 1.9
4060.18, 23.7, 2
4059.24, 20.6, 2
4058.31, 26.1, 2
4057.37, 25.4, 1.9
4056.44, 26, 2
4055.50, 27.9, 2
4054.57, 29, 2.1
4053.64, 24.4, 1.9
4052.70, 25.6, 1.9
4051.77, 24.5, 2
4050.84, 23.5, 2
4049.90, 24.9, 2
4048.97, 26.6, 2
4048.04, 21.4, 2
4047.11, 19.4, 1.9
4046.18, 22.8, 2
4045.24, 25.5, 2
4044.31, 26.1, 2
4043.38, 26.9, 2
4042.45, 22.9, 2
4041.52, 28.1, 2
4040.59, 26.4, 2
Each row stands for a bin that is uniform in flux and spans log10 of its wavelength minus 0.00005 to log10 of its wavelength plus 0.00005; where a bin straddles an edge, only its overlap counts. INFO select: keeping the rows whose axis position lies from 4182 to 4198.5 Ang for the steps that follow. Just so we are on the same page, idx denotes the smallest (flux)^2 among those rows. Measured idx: 475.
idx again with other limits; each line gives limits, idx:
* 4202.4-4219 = 497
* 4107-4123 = 445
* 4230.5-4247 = 437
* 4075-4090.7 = 416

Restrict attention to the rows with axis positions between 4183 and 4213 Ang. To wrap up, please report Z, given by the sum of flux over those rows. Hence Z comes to 756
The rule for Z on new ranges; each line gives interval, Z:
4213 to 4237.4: 595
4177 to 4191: 339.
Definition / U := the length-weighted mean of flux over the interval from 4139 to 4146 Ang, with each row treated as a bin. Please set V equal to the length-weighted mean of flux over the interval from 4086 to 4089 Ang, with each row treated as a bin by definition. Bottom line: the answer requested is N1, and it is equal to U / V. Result 1.08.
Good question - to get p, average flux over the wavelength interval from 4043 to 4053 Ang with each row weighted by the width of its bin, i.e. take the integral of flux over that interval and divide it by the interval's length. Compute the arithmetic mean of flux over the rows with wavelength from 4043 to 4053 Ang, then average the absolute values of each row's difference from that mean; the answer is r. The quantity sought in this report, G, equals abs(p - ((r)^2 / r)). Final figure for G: 22.4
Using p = 24.2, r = 1.8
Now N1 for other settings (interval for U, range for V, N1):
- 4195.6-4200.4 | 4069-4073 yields 0.99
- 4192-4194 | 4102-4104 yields 1.72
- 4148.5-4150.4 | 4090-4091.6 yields 0.99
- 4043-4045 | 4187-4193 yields 1.10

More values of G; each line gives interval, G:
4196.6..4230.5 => 22.5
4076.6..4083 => 22.0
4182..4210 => 23.1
